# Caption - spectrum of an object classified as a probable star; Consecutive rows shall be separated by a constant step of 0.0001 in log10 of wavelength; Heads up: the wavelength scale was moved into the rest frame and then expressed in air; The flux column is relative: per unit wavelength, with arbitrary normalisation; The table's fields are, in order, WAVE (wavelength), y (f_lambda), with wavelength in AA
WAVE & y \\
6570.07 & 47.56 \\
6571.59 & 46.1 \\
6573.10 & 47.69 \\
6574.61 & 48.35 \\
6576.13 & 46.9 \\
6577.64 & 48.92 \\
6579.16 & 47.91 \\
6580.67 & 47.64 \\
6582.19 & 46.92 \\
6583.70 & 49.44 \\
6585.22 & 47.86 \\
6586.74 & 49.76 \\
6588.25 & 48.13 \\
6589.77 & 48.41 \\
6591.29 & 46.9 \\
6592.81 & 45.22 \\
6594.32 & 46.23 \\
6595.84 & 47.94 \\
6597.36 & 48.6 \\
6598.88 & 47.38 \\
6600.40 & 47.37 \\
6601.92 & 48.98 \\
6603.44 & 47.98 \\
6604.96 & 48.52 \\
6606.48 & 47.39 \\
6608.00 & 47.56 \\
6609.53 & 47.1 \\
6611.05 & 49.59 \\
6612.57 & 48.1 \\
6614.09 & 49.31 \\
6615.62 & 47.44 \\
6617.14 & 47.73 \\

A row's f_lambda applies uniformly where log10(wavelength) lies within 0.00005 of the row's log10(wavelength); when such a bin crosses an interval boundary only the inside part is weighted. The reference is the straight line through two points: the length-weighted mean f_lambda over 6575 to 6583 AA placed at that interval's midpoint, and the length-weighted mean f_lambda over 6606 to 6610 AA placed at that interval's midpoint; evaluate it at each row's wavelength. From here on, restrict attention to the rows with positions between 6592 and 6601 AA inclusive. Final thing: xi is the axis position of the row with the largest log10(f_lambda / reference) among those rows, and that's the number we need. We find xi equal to 6597.36 AA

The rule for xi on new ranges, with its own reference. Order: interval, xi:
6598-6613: 6611.05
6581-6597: 6586.74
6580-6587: 6586.74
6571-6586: 6583.70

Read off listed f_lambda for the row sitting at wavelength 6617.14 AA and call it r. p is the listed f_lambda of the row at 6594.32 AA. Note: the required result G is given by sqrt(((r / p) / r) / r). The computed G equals 0.0213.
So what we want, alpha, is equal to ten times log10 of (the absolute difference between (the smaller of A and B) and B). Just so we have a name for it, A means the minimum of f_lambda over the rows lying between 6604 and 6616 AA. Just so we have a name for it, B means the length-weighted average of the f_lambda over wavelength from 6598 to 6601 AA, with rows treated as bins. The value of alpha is -5.1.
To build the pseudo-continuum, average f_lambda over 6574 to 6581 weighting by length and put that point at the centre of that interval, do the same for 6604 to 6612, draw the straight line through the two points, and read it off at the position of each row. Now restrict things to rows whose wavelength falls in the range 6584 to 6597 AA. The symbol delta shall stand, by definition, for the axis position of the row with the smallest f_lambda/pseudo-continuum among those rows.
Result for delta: 6592.81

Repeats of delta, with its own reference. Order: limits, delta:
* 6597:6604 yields 6600.40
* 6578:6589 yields 6582.19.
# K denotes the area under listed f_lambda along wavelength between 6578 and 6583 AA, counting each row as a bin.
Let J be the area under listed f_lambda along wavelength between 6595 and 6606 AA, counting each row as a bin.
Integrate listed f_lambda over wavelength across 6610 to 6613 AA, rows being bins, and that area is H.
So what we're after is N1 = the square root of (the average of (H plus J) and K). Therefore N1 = 21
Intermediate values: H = 146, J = 529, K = 238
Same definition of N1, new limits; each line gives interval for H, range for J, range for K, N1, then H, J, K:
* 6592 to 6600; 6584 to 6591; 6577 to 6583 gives 22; 377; 339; 287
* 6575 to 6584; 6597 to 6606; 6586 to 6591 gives 24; 431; 433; 243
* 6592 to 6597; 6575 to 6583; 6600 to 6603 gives 19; 233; 382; 145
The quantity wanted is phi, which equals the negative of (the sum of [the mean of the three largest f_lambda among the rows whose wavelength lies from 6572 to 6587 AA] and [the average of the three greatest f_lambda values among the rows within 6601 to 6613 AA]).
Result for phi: -98.4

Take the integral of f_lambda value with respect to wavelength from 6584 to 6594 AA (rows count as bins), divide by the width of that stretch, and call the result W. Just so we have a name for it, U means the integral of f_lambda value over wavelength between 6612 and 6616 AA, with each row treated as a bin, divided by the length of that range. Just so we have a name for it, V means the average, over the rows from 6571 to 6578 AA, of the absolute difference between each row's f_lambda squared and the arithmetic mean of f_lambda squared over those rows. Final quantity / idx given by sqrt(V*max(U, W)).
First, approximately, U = 48.3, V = 83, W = 47.7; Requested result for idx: 63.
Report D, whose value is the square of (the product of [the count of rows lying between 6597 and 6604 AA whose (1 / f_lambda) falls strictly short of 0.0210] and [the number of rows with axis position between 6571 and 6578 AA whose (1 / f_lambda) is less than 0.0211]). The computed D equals 81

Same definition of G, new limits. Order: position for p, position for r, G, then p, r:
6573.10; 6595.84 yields 0.0209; 47.69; 47.94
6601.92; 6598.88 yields 0.0208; 48.98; 47.38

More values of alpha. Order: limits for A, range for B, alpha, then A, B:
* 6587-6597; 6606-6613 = 4.4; 45.22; 47.9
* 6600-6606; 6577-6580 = 0.0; 47.37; 48.4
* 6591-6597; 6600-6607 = 4.6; 45.22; 48.1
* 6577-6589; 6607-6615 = 1.2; 46.92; 48.2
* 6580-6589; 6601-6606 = 1.7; 46.92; 48.4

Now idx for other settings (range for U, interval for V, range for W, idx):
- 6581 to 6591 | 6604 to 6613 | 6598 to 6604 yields 57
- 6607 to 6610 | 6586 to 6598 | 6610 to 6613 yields 73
